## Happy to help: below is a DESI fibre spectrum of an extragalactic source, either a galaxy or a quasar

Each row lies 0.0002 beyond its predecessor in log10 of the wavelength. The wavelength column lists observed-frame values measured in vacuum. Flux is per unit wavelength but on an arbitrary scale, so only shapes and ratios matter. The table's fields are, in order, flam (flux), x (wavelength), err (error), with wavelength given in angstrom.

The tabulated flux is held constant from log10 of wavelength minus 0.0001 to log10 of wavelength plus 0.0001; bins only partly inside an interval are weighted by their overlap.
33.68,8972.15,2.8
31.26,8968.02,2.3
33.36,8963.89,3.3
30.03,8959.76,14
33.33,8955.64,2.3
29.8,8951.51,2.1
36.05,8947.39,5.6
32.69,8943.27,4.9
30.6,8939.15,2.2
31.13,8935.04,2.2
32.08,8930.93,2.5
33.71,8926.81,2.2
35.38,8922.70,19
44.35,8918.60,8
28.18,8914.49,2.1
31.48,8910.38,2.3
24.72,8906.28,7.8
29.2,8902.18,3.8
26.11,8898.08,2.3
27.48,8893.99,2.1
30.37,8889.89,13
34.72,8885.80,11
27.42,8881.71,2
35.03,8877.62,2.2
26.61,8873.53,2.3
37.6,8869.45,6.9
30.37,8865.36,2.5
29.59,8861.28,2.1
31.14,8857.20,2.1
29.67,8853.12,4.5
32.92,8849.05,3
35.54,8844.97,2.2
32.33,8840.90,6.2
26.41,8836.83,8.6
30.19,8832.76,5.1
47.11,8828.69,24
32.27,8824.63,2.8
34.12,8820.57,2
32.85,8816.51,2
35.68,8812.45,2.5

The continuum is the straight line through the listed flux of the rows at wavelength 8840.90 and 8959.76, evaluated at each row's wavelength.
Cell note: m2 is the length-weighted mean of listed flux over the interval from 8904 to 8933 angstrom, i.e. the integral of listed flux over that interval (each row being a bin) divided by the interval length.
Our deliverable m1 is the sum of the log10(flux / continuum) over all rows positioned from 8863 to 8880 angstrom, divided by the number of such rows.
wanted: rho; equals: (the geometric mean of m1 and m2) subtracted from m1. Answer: -0.41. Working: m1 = 0.0052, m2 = 32.8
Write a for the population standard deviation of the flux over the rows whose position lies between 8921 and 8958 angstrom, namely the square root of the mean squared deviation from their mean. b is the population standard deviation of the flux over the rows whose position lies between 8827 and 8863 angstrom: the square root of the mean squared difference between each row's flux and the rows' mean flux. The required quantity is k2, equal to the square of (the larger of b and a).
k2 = 31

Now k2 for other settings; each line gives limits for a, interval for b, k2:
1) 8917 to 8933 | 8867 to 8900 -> 23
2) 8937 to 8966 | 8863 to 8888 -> 17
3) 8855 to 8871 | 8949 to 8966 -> 10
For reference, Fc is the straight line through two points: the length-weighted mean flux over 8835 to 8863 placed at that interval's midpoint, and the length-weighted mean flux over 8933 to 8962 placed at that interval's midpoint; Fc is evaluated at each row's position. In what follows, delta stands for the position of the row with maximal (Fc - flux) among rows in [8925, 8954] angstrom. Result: 8951.51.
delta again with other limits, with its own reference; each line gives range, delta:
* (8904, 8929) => 8906.28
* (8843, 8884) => 8873.53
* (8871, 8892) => 8873.53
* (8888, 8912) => 8906.28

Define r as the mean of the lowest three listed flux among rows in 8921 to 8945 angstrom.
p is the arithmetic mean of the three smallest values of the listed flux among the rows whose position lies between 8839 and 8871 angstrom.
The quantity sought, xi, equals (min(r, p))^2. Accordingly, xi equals 893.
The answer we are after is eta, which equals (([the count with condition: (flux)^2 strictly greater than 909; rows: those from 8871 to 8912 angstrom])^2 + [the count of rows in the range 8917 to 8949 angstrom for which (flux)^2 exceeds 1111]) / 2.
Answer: 10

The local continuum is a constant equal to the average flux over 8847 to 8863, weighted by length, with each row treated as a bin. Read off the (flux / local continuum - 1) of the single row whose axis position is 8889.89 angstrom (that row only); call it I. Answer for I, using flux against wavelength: -0.02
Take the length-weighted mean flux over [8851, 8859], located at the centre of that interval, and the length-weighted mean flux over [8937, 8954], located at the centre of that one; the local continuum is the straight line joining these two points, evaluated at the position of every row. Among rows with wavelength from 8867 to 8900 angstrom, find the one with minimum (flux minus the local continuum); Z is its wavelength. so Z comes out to 8898.08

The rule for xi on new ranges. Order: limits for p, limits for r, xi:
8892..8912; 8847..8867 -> 681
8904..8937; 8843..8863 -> 785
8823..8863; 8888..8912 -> 681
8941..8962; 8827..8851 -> 879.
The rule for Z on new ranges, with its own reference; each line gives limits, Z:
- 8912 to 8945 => 8914.49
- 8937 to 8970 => 8951.51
